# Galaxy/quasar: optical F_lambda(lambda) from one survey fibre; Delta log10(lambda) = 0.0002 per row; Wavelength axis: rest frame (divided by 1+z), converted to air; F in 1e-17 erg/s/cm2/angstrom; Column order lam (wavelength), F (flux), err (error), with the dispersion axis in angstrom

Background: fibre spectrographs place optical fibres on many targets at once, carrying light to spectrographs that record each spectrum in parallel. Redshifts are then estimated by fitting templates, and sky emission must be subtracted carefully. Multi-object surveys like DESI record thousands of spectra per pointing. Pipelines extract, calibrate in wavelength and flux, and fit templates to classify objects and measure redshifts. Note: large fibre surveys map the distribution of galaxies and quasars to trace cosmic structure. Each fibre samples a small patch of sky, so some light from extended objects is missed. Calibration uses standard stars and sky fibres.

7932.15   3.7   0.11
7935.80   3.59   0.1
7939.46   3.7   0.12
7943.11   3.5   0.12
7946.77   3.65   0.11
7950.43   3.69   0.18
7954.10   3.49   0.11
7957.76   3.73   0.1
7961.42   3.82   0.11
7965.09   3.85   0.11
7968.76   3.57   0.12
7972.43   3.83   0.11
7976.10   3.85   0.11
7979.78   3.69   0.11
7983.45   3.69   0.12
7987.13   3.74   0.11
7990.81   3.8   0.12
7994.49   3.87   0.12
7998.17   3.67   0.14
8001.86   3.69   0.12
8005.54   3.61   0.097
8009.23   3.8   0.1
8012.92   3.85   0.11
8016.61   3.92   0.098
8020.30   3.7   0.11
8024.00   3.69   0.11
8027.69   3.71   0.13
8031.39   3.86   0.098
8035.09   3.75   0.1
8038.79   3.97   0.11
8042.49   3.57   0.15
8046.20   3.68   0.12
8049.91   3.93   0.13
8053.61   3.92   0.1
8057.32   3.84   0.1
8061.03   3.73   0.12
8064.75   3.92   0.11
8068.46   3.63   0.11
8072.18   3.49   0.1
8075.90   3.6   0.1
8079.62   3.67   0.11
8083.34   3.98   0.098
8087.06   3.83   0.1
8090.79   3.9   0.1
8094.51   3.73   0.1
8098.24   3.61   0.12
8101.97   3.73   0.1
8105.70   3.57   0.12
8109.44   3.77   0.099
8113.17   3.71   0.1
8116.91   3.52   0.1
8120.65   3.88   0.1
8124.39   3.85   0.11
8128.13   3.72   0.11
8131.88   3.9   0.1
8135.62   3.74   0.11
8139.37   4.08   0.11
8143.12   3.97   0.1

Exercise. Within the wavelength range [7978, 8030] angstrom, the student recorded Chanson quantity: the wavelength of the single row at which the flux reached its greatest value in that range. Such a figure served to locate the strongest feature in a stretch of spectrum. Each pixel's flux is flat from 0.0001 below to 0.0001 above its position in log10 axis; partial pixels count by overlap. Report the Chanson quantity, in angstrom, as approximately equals 8016.61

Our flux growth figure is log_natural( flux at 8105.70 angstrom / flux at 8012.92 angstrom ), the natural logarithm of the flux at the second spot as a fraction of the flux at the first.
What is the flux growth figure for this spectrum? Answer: -0.08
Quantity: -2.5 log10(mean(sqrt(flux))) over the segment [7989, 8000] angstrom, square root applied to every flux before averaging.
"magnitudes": -0.722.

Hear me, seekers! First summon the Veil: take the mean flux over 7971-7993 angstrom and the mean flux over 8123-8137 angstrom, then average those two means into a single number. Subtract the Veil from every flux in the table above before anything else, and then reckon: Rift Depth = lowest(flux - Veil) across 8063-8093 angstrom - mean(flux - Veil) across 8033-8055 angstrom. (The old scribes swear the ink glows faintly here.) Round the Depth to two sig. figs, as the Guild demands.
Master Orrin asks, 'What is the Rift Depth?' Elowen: -0.31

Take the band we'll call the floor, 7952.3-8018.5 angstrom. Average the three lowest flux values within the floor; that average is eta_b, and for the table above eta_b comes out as 3.56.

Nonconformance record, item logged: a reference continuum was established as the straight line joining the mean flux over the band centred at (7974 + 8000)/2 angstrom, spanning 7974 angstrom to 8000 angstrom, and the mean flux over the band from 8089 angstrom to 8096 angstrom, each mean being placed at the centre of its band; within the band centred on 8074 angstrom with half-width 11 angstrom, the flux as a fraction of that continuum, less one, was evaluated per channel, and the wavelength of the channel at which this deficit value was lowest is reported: 8072.18 angstrom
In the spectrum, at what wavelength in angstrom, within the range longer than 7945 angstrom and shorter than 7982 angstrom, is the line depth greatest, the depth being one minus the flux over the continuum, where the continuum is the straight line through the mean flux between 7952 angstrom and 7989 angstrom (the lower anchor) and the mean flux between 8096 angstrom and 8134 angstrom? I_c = 7954.10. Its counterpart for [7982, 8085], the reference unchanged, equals 8072.18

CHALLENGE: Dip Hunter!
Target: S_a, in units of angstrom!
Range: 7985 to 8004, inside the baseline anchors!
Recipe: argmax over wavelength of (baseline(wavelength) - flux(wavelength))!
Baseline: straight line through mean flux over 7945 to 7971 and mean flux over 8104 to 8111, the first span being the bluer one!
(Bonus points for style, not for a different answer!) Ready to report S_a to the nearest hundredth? 7998.17 angstrom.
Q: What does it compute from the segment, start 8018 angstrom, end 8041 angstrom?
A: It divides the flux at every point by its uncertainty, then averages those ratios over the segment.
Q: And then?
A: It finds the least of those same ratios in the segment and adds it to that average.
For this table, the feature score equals 63.3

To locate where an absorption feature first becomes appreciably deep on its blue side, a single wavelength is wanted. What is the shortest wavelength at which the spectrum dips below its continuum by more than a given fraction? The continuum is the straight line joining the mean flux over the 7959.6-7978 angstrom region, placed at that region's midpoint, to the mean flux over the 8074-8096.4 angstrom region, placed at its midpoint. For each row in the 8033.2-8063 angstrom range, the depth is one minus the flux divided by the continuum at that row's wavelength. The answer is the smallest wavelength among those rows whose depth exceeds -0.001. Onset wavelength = 8035.09 angstrom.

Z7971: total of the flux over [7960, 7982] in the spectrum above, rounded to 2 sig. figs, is 23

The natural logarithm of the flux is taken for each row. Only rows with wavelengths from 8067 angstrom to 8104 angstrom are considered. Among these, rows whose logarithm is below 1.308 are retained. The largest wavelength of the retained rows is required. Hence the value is 8098.24 angstrom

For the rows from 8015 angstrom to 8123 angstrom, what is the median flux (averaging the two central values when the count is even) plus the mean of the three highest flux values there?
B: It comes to 7.69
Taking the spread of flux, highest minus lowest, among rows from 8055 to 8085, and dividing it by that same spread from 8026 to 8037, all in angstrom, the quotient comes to 3.3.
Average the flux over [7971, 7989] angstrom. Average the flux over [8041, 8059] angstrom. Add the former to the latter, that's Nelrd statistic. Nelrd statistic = 7.55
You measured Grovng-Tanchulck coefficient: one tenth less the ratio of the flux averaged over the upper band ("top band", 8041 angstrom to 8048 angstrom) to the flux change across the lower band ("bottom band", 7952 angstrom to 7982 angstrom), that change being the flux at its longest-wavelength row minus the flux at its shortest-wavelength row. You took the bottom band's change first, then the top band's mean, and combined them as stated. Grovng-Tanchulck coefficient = -18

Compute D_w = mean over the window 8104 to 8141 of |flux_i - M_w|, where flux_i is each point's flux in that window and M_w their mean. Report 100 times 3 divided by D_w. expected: 2443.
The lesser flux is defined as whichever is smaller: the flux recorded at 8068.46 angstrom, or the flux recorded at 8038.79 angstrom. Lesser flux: 3.63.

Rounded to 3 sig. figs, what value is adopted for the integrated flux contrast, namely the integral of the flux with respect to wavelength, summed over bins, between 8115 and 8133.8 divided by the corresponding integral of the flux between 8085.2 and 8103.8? 1.01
